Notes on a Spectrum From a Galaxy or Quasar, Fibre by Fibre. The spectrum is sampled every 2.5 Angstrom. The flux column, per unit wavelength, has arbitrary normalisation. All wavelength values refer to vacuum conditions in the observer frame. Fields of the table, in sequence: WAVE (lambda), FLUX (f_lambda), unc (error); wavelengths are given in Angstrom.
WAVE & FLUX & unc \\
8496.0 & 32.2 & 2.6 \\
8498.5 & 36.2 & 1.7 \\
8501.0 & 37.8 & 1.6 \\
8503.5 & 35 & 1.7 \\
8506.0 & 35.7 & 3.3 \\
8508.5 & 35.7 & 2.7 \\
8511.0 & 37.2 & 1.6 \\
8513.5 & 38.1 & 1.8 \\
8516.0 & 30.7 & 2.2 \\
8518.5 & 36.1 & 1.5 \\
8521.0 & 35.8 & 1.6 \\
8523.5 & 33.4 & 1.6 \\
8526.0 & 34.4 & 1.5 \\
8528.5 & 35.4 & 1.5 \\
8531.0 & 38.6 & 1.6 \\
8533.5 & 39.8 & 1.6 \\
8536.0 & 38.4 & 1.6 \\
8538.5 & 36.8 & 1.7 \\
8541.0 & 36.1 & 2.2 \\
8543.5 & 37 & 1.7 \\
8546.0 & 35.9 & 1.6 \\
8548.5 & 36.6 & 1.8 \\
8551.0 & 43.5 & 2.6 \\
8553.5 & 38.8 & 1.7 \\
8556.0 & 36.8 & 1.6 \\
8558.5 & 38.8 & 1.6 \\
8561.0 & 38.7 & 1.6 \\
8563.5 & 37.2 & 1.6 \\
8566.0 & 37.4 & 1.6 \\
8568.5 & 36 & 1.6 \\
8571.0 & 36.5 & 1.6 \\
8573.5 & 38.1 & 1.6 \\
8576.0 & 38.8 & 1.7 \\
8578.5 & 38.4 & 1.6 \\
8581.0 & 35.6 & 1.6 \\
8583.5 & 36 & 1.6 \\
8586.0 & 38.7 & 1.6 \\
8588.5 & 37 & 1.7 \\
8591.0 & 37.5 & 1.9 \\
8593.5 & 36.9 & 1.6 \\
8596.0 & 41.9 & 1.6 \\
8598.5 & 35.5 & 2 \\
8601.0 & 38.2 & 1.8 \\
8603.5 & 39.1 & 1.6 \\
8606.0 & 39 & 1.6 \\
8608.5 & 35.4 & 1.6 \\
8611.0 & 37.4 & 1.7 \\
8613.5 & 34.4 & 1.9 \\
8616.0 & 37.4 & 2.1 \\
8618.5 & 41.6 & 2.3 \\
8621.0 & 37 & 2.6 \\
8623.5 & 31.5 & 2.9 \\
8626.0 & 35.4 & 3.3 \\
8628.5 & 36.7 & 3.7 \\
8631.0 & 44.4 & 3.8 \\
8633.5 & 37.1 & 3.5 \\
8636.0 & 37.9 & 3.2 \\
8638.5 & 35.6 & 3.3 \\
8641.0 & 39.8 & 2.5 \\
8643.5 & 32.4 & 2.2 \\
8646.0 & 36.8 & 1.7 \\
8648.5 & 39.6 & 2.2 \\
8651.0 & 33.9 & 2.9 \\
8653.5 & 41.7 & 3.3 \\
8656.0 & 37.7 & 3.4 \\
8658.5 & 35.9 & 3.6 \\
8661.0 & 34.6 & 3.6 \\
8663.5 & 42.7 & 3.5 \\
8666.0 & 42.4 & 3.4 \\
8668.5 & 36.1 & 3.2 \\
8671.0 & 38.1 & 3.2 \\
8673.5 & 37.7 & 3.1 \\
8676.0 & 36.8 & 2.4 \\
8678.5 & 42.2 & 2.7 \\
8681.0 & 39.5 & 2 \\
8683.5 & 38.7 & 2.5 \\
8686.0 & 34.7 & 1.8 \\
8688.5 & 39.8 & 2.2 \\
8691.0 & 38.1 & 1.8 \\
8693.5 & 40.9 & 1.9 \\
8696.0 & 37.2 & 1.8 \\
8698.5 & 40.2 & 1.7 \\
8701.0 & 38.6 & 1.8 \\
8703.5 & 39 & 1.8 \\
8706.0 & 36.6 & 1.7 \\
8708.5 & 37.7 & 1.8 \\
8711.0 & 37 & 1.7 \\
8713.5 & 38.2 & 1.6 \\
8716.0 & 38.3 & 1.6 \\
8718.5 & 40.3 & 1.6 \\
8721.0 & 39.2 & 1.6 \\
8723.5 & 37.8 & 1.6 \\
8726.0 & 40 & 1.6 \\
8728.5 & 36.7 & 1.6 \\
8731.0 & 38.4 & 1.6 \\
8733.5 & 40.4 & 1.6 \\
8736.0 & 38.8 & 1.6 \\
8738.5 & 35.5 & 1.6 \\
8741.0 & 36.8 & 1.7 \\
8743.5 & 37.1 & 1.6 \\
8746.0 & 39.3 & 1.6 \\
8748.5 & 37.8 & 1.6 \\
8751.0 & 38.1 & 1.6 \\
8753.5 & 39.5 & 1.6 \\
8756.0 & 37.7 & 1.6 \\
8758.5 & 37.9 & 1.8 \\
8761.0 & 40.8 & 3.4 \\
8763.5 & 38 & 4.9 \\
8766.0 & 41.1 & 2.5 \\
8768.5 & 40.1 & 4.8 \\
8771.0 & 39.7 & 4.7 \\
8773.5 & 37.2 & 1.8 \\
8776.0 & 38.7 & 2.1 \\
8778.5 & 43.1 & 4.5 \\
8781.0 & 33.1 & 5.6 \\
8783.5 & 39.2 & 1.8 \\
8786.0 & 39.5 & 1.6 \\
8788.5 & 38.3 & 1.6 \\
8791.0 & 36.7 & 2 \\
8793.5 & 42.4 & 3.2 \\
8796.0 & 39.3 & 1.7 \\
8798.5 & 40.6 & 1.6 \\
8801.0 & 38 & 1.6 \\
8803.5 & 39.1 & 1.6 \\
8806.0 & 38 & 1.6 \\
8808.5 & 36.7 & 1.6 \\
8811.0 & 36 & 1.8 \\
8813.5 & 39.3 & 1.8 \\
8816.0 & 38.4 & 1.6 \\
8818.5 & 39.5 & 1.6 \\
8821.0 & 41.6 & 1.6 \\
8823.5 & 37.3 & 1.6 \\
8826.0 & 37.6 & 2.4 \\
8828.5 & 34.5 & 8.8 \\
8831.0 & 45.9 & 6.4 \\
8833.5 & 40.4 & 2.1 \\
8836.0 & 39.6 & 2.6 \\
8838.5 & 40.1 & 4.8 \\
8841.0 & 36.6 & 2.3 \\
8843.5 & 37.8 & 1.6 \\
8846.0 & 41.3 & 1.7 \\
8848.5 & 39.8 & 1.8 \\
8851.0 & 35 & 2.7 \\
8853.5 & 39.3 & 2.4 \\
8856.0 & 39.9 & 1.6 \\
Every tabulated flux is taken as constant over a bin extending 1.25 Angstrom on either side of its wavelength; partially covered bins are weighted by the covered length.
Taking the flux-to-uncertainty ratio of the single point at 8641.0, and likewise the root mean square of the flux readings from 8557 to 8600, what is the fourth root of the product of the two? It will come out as 4.9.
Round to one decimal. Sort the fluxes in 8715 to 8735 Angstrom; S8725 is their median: 38.8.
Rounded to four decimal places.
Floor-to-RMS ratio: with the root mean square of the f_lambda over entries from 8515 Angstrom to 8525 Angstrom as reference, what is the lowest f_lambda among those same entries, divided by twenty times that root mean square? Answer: 0.0451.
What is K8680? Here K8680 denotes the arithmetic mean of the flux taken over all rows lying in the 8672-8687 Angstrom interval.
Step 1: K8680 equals 38.3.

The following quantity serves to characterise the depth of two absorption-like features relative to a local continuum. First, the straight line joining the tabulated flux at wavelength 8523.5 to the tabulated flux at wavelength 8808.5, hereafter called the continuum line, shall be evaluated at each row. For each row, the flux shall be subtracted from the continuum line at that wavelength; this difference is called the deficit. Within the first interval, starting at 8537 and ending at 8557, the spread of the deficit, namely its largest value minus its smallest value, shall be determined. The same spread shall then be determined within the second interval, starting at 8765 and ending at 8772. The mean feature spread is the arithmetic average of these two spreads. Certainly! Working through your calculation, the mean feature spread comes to 4.5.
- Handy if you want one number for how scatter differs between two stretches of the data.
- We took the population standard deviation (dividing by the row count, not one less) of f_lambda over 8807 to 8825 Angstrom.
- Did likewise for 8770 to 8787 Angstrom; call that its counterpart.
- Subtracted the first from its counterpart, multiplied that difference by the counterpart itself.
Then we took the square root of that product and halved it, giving 0.85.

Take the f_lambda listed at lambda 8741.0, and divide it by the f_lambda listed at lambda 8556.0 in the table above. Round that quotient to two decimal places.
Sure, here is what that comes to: 1.00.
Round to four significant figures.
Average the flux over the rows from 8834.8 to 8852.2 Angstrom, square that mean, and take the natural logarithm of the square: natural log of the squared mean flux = 7.307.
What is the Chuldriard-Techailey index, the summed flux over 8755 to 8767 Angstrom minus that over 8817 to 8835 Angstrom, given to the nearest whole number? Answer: -81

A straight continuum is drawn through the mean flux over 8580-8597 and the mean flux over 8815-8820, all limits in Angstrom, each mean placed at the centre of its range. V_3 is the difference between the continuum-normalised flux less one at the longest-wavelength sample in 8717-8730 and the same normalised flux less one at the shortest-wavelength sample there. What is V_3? -0.10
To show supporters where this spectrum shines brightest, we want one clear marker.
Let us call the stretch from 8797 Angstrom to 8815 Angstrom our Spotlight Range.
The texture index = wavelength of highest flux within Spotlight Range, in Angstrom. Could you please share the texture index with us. 8798.5 Angstrom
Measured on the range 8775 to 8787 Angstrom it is 8778.5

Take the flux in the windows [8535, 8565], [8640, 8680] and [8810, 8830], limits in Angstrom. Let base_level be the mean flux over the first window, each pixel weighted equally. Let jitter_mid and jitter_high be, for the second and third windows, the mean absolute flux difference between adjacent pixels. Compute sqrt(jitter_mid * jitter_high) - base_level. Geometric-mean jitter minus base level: -35.0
